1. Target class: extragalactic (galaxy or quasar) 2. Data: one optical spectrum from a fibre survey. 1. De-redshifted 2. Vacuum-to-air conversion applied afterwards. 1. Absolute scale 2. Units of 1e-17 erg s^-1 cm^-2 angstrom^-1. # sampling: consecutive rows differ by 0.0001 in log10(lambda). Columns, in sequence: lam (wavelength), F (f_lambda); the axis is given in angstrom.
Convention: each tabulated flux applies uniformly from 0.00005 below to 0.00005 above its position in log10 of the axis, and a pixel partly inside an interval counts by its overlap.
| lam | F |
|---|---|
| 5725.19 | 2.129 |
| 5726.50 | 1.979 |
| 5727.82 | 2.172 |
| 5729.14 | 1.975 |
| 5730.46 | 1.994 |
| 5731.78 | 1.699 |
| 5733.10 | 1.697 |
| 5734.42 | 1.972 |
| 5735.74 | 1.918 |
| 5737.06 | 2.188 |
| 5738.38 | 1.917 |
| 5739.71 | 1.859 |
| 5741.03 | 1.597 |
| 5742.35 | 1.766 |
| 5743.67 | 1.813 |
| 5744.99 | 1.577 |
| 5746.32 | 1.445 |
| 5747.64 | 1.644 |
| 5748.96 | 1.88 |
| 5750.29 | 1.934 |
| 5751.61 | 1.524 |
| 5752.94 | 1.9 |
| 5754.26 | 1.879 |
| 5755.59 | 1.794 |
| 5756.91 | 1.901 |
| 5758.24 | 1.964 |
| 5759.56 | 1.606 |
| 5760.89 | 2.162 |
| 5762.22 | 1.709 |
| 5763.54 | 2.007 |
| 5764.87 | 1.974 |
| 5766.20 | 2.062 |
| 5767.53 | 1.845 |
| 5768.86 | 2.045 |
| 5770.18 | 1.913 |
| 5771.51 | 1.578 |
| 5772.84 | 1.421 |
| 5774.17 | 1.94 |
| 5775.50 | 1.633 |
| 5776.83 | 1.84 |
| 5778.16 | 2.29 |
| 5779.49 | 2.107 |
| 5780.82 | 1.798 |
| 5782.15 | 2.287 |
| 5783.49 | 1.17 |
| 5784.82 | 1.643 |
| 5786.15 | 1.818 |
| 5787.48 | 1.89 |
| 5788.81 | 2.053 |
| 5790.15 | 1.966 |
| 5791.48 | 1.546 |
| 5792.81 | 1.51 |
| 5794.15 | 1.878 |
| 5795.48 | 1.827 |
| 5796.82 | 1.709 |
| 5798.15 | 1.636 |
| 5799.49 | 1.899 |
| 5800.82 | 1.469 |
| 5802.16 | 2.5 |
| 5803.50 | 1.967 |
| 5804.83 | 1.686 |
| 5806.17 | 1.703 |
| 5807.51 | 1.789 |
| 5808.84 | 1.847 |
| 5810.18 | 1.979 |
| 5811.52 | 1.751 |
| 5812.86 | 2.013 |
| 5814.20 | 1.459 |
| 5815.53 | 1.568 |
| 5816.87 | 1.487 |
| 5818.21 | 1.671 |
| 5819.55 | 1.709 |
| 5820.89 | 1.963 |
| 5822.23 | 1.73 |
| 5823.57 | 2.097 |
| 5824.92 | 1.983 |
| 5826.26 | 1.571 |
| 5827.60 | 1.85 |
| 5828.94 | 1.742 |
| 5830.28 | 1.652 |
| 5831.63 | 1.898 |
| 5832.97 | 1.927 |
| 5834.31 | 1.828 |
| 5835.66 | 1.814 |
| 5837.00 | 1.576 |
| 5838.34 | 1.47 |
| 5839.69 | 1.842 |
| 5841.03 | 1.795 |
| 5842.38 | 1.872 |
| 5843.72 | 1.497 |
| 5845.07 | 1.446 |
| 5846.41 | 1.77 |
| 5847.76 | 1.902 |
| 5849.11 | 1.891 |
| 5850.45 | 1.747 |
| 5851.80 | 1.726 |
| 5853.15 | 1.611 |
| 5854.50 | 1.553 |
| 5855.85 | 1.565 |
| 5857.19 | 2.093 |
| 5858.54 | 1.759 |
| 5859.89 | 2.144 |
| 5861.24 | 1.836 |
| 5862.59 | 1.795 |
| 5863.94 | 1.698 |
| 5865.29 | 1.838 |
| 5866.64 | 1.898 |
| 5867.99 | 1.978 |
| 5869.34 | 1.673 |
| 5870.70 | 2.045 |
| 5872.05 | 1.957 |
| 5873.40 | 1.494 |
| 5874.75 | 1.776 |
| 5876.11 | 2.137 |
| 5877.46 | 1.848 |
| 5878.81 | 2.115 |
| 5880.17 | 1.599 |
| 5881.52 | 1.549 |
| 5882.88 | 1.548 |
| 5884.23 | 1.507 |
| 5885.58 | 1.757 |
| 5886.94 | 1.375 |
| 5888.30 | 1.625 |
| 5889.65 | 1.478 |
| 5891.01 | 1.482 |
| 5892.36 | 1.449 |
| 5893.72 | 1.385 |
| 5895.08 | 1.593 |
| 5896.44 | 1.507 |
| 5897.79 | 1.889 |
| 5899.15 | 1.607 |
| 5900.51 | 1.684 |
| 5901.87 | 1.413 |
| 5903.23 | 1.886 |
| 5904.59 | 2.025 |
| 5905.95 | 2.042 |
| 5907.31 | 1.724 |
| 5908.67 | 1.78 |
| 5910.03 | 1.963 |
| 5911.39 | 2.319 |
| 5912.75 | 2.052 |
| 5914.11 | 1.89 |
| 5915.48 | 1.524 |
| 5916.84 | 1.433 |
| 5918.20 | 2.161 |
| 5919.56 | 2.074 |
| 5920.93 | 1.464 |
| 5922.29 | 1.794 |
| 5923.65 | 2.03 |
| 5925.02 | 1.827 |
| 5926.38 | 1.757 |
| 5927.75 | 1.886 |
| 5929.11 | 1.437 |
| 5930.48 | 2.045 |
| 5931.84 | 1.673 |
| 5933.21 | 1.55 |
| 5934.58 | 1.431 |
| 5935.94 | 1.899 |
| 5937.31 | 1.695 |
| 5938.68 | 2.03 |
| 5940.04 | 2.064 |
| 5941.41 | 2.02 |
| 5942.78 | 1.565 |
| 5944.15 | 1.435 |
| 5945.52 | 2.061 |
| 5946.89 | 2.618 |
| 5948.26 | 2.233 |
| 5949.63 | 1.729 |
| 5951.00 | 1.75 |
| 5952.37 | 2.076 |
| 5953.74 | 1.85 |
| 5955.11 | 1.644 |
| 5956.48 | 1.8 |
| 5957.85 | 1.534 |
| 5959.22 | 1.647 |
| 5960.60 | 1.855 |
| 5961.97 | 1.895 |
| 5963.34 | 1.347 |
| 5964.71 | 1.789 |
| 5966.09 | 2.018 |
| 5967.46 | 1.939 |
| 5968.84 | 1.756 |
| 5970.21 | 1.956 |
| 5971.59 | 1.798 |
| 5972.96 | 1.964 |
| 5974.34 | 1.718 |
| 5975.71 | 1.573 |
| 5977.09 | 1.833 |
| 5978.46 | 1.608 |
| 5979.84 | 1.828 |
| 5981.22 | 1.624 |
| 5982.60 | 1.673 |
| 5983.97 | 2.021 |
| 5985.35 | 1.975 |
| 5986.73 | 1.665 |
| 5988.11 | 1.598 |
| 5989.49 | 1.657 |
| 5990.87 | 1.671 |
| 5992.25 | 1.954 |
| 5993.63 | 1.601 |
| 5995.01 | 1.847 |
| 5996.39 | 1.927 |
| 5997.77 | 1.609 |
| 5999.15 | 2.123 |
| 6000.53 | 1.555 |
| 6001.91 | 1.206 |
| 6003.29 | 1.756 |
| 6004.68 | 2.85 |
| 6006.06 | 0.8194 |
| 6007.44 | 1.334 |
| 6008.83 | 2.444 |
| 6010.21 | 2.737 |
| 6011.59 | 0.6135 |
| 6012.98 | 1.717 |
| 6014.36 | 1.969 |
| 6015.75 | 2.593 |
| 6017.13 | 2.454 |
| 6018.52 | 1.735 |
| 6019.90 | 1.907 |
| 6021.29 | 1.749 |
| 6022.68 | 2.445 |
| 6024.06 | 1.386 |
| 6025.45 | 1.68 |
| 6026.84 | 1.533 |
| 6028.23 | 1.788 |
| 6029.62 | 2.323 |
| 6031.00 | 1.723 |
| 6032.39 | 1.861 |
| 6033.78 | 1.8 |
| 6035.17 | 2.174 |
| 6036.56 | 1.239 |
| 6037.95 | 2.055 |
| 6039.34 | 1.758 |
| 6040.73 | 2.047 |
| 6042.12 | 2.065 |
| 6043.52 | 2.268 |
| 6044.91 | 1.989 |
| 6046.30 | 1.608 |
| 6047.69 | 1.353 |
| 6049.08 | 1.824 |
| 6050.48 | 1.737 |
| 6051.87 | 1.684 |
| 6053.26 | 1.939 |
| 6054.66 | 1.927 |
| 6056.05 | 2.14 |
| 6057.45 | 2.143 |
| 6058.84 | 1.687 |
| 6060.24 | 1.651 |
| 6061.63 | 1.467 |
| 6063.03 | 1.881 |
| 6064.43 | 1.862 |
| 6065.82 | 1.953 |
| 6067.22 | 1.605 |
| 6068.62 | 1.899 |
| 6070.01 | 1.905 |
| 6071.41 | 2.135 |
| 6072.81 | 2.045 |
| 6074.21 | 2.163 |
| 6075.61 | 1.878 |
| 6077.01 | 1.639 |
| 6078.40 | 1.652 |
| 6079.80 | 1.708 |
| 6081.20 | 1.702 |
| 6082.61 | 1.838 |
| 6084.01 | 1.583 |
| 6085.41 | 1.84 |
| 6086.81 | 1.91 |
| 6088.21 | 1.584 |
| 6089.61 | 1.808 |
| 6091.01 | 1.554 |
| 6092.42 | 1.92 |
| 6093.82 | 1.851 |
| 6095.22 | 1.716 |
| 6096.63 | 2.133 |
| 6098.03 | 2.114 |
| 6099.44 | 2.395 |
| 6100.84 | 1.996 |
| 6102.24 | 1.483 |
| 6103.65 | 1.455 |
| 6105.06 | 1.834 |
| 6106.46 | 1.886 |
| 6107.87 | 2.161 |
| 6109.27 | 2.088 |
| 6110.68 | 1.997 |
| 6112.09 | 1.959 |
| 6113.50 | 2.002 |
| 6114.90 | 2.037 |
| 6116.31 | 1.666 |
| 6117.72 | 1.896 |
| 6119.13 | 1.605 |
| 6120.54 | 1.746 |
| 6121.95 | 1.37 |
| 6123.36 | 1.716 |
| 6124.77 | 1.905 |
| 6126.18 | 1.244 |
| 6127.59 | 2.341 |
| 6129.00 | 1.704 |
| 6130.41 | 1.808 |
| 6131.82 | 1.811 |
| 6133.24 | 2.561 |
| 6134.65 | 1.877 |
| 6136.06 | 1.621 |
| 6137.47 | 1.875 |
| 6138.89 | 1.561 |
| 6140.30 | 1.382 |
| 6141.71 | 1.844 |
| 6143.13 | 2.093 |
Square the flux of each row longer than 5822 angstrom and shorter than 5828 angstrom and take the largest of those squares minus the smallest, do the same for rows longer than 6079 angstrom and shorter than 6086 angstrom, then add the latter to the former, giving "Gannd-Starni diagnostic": 2.8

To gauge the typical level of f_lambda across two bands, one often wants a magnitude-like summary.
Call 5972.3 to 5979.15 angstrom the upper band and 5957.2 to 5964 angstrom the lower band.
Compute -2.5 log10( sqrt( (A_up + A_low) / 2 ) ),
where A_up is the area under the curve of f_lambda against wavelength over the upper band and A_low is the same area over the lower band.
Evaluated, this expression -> -1.33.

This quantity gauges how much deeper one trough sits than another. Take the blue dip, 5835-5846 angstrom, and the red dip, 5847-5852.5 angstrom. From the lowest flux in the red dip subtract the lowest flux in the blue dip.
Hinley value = 0.28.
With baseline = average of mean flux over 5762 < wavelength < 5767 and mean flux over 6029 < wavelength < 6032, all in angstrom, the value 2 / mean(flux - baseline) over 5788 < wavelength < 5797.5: -10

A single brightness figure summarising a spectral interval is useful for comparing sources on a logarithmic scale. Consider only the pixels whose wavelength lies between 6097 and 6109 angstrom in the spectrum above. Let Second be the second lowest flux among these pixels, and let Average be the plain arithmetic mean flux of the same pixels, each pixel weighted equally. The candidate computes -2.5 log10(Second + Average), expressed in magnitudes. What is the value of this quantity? -1.33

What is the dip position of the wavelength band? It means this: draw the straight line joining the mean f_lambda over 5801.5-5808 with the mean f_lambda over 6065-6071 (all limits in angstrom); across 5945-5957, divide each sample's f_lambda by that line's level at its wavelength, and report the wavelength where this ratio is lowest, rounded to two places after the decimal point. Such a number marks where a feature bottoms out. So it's 5955.11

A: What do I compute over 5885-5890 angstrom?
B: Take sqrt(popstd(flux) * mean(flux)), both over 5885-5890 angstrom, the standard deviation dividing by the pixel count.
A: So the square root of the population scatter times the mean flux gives 0.475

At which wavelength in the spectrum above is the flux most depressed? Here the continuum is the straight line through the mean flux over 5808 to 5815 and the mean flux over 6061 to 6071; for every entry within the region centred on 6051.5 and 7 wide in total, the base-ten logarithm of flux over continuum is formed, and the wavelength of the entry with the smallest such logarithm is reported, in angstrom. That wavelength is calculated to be 6051.87 angstrom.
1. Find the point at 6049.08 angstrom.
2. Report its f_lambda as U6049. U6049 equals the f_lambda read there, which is 1.824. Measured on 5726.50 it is 1.979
